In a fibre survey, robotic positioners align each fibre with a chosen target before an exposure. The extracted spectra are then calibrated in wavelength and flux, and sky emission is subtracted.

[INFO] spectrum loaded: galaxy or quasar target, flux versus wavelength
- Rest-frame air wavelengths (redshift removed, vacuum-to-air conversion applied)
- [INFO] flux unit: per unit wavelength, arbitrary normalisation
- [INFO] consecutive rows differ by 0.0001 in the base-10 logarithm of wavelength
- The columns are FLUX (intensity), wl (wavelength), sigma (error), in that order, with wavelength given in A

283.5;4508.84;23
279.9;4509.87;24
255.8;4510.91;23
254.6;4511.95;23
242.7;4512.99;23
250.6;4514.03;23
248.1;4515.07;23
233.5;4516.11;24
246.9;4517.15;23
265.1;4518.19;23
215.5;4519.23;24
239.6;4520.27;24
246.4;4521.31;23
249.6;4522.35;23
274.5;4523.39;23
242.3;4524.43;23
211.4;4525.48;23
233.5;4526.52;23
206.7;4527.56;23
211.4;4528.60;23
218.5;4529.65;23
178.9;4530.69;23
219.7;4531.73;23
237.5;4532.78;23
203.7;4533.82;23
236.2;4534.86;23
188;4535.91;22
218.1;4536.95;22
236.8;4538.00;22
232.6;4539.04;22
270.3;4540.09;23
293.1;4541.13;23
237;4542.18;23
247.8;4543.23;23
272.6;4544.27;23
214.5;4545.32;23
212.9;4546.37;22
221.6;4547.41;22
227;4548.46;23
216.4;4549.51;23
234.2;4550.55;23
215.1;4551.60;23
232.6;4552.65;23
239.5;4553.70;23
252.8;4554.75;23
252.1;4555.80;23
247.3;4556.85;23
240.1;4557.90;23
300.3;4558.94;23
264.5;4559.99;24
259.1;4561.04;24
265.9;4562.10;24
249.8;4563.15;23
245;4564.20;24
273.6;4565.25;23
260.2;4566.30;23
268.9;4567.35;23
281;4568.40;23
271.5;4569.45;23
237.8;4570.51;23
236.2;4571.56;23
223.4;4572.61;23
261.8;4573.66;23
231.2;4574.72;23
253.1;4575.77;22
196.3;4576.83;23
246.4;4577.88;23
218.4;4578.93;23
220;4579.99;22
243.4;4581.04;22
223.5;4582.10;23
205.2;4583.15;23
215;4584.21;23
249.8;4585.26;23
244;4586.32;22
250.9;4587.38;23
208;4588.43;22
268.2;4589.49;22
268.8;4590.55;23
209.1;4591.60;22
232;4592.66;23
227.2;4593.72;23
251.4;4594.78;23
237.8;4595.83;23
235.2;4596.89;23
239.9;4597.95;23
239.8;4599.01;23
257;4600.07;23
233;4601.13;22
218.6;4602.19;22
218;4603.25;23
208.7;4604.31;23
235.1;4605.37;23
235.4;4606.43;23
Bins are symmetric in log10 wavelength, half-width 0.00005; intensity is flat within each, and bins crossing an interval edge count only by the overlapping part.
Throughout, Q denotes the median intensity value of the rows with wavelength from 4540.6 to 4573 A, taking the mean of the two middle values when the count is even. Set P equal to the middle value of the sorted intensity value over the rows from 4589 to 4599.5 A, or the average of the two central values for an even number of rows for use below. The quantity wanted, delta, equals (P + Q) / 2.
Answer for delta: 243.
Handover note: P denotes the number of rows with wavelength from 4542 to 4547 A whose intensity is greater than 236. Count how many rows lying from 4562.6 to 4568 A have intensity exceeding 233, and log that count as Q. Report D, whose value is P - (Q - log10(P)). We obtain -1.5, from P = 3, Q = 5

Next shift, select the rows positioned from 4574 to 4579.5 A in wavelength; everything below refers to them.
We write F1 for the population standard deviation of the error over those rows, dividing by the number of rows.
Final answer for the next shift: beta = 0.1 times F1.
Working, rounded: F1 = 0.40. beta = 0.040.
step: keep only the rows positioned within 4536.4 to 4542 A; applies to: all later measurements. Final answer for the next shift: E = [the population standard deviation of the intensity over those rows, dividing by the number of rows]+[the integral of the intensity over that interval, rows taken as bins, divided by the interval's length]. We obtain 277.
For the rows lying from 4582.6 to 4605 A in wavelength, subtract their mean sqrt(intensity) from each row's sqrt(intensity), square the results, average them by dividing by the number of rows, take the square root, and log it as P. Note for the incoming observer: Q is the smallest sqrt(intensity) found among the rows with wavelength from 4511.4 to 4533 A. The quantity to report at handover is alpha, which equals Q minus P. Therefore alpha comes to 12.8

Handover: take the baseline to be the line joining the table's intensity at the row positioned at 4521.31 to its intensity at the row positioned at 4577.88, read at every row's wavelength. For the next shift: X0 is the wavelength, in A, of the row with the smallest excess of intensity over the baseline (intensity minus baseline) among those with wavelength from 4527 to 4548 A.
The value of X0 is 4530.69 A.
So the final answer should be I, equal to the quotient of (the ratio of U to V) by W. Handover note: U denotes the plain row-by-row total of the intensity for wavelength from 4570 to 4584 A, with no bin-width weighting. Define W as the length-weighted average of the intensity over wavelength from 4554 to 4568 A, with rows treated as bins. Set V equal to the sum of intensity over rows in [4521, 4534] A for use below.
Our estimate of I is 0.0039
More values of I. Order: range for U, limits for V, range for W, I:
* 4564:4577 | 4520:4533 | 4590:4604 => 0.0046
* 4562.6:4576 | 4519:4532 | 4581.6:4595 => 0.0048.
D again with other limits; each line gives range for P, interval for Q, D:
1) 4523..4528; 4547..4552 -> 1.3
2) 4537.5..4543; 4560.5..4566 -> -0.4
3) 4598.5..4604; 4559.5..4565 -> -2.7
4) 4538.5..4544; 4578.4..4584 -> 3.6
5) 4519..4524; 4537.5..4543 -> 0.6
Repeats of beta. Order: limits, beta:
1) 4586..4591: 0.049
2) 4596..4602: 0.040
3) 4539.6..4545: 0.000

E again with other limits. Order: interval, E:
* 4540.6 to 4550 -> 265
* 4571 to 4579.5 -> 253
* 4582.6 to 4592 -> 261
